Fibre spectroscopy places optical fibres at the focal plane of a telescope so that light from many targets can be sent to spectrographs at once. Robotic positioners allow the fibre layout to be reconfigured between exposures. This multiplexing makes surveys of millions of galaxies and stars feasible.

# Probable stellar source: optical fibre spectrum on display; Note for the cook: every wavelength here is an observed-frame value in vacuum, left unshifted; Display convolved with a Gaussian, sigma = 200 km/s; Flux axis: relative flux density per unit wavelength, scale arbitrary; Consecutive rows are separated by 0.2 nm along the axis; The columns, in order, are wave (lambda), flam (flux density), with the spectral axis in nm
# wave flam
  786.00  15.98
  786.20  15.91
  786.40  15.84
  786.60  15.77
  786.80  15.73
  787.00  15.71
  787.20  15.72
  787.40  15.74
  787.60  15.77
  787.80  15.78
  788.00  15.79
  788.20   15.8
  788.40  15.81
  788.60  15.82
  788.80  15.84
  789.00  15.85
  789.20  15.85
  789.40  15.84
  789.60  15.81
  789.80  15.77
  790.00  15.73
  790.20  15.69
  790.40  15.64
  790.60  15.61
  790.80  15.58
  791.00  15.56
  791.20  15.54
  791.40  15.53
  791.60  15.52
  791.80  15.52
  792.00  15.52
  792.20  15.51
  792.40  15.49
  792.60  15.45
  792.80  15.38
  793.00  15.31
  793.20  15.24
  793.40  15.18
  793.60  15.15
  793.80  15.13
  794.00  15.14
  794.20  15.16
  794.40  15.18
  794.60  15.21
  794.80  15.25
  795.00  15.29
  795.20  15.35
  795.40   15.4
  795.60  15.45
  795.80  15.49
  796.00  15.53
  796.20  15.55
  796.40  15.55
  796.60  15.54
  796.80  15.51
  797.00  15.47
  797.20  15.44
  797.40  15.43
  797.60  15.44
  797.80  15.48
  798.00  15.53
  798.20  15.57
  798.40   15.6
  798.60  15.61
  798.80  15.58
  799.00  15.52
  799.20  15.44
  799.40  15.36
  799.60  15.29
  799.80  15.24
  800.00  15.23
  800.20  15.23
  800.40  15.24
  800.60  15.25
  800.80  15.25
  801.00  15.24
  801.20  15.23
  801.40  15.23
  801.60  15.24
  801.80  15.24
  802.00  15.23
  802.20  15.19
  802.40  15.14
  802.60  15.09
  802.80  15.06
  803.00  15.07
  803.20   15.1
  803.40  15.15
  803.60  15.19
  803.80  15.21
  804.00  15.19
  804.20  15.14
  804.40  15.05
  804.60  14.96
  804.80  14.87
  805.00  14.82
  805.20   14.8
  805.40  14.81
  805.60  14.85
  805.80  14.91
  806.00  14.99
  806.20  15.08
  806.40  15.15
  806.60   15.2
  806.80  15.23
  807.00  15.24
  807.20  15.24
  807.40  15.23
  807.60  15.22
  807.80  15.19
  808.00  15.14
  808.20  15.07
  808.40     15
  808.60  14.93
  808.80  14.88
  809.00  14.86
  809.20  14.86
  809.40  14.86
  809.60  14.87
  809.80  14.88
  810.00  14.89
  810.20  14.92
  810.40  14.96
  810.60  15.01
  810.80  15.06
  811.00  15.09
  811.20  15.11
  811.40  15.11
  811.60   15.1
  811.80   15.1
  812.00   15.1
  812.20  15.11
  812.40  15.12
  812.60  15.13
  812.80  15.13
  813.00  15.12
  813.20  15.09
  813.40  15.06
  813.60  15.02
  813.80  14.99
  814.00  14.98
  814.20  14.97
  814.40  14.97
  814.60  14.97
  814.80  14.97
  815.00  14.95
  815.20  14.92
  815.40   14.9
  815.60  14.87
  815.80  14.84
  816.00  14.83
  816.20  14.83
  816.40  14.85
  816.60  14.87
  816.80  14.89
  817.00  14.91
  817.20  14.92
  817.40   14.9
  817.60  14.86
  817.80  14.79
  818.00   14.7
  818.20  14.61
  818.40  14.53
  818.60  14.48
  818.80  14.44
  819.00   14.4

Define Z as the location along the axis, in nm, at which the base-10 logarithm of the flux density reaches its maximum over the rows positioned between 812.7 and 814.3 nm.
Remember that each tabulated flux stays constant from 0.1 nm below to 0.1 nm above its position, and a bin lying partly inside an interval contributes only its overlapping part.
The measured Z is 812.80 nm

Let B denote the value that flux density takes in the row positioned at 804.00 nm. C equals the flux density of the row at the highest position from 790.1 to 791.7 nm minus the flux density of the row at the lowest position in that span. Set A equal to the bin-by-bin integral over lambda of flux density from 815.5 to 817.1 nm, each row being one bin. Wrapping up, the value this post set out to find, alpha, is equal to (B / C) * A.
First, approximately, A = 23.8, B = 15.19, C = -0.17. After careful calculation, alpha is -2125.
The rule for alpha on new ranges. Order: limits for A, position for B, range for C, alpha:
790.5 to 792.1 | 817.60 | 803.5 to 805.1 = -999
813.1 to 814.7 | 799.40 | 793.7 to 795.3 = 1676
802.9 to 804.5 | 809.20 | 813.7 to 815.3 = -5142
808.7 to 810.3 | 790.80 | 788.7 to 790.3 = -2472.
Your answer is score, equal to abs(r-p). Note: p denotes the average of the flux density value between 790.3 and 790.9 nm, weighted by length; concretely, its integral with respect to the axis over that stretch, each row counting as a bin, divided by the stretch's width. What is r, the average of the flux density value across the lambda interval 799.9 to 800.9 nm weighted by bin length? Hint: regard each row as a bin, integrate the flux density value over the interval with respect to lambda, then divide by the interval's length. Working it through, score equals 0.37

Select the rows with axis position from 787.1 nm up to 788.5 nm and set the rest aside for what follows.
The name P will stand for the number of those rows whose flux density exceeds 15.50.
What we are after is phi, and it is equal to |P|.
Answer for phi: 7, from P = 7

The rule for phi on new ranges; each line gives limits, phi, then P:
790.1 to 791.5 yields 7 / 7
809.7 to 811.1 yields 0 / 0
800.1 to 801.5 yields 0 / 0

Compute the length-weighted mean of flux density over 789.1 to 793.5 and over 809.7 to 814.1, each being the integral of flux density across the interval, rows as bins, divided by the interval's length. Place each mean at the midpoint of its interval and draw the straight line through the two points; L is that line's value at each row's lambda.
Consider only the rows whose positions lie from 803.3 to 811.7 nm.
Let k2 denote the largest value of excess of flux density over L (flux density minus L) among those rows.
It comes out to 0.07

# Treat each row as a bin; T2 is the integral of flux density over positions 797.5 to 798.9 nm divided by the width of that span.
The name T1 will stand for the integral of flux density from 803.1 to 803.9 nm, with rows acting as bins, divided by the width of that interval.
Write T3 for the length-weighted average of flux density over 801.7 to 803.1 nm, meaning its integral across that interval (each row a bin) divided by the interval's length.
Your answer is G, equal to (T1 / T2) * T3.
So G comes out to 14.8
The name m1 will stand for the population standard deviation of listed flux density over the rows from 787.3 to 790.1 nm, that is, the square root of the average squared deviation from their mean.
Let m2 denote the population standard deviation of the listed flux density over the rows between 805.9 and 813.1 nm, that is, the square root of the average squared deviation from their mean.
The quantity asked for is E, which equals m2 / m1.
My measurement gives 3.3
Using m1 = 0.037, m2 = 0.12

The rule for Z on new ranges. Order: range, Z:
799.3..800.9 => 799.40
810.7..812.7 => 812.60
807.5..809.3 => 807.60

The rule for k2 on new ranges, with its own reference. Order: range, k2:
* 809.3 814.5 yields 0.10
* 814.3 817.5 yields 0.00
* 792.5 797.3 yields 0.12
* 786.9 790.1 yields 0.24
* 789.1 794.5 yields 0.24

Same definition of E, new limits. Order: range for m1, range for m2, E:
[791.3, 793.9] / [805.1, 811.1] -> 1.0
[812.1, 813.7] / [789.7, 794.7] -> 5.4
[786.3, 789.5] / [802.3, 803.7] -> 0.9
